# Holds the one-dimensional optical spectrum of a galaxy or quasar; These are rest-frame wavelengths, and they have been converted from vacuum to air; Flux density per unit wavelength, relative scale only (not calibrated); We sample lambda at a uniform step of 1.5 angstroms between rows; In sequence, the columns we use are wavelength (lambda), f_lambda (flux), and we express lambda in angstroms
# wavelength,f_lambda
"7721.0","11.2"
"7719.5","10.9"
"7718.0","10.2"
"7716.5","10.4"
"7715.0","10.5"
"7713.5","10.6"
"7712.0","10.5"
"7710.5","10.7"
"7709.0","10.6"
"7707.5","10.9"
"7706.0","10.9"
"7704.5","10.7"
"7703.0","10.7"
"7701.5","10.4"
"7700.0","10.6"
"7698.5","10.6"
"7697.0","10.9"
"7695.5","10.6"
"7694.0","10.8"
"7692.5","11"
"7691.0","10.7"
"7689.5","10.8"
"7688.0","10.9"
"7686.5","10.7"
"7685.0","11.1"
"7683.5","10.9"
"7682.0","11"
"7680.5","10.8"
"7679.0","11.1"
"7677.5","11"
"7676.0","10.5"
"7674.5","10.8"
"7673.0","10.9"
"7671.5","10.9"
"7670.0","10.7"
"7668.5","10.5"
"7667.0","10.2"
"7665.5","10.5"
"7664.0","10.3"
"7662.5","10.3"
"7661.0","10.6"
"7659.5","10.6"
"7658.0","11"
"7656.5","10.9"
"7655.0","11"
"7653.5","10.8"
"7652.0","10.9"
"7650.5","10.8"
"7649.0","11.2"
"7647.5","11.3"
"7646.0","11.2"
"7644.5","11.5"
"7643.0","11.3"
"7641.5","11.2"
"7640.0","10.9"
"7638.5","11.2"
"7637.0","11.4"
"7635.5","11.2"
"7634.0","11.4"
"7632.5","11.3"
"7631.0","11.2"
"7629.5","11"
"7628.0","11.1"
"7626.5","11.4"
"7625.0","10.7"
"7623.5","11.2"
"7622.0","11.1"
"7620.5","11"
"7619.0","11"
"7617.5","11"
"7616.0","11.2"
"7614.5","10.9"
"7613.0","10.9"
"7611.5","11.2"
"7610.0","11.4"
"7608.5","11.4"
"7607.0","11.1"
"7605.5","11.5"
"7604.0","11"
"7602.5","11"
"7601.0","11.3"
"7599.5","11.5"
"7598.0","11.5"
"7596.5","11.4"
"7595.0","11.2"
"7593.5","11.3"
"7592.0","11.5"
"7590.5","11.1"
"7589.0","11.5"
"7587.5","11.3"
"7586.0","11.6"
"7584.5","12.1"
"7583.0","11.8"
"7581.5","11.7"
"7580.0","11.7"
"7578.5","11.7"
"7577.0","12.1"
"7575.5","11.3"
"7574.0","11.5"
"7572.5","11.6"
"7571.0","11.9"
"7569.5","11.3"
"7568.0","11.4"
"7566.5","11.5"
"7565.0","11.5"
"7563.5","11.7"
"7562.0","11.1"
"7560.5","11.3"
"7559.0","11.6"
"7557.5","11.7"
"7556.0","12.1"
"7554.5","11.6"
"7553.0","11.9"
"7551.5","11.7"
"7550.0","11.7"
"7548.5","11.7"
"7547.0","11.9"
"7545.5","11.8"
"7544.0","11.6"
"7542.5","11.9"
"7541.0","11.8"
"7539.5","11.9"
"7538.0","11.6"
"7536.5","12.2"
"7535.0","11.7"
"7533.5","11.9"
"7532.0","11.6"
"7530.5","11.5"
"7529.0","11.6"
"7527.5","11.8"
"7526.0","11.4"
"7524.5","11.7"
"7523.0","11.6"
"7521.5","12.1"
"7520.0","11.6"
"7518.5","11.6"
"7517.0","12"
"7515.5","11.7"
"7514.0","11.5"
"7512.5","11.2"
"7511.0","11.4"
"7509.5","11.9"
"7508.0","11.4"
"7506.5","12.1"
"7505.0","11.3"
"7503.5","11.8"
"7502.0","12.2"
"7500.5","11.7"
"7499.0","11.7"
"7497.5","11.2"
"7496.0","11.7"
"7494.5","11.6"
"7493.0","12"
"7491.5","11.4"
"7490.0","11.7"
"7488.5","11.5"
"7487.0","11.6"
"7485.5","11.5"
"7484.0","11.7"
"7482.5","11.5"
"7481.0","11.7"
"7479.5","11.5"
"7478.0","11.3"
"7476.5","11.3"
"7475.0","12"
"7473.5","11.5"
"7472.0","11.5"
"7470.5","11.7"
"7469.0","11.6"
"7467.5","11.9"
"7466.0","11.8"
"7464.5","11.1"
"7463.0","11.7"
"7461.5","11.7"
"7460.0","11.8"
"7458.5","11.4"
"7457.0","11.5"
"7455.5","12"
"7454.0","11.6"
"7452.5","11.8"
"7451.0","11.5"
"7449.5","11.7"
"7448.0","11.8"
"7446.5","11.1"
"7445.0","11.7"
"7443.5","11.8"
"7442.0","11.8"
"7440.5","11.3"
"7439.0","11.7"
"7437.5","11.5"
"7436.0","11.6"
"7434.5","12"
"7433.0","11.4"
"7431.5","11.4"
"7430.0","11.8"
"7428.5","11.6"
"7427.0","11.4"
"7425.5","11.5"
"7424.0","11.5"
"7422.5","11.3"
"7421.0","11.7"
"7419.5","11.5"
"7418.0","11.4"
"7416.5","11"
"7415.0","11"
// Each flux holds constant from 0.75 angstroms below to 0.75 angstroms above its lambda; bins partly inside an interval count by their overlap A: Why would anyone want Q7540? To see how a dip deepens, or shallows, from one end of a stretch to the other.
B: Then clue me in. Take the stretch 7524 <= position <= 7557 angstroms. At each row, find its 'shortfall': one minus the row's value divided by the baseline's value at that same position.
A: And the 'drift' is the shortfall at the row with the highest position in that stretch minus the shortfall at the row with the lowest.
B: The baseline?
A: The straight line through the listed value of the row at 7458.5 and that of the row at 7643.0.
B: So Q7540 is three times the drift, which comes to -0.11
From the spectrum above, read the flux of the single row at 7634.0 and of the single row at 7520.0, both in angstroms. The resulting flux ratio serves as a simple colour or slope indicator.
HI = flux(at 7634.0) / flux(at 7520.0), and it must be 0.98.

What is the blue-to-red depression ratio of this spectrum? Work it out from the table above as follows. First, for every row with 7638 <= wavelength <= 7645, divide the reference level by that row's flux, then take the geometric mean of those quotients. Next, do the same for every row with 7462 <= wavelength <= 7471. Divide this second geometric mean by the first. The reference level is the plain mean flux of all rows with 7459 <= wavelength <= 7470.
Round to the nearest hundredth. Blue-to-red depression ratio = 0.96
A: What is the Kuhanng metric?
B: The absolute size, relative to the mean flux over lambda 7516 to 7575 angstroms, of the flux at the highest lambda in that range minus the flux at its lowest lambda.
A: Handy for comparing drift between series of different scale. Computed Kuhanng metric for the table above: 0.043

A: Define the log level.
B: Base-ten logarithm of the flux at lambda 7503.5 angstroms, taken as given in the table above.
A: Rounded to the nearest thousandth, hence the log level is 1.072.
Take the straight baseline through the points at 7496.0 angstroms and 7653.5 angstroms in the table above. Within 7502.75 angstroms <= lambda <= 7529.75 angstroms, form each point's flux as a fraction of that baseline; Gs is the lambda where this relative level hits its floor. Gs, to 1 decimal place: 7512.5 angstroms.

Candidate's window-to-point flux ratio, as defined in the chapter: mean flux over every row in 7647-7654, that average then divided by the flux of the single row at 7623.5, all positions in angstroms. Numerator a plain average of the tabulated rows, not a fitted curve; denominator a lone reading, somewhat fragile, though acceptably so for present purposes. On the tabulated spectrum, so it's 0.98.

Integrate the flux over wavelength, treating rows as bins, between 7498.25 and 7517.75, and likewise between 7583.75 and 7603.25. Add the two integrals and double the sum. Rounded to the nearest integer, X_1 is 901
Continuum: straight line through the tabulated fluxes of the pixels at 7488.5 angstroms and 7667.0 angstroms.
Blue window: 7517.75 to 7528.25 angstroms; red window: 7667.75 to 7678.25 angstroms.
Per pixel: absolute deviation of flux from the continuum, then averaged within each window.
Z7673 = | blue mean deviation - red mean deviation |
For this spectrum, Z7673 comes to 0.16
